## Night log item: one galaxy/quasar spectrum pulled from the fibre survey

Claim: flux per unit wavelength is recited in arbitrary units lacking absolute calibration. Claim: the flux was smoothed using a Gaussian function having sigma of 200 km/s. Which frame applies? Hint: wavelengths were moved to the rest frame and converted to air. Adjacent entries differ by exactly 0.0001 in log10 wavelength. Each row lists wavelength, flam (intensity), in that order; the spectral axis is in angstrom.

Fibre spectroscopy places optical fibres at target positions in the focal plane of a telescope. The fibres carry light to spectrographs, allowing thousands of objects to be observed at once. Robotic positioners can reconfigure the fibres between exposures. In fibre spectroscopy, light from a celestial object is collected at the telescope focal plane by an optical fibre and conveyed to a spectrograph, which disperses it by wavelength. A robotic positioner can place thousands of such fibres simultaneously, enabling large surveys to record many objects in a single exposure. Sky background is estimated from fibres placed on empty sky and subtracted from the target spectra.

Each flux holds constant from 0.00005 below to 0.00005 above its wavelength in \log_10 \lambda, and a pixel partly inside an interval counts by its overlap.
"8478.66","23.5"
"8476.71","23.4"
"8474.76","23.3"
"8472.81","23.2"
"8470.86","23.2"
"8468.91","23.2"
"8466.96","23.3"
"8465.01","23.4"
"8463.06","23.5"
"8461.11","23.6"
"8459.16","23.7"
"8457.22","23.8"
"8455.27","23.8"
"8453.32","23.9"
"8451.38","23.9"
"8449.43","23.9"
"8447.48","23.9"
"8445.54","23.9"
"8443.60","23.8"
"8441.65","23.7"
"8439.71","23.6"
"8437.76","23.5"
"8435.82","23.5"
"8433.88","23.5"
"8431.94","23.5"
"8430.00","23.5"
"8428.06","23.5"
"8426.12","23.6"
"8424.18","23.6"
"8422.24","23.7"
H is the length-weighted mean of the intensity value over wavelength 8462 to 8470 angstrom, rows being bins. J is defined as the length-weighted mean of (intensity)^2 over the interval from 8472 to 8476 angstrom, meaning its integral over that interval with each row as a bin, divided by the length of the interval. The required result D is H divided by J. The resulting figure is 0.0431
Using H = 23.3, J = 542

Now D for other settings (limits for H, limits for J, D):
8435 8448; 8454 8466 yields 0.0424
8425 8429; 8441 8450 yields 0.0414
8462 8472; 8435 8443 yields 0.0419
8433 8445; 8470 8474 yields 0.0438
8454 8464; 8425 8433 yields 0.0428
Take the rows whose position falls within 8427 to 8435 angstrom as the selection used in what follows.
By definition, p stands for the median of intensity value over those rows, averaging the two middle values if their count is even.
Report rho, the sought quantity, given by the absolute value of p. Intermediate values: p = 23.5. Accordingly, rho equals 23.5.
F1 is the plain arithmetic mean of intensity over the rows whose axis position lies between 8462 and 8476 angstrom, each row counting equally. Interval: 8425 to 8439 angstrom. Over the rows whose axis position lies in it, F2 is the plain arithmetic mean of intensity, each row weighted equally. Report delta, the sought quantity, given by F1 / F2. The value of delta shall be 0.99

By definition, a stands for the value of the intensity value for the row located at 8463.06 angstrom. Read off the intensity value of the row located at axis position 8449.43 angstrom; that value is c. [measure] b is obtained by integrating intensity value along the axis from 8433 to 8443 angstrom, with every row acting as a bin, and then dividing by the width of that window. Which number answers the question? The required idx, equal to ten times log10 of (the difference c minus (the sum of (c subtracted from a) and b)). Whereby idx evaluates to -1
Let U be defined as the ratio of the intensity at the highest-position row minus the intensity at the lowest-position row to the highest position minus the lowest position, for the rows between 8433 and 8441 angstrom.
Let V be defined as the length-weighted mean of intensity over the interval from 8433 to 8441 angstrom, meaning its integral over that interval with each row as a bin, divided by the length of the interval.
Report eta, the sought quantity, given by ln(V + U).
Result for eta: 3.16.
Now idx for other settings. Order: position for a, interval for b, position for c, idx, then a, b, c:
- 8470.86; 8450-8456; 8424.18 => -9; 23.2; 23.9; 23.6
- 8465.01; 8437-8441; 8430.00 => -13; 23.4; 23.5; 23.5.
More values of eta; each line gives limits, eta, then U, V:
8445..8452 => 3.17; 0.00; 23.9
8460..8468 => 3.15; -0.05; 23.4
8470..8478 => 3.15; 0.03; 23.3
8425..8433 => 3.16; -0.02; 23.5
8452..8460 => 3.17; -0.03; 23.8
